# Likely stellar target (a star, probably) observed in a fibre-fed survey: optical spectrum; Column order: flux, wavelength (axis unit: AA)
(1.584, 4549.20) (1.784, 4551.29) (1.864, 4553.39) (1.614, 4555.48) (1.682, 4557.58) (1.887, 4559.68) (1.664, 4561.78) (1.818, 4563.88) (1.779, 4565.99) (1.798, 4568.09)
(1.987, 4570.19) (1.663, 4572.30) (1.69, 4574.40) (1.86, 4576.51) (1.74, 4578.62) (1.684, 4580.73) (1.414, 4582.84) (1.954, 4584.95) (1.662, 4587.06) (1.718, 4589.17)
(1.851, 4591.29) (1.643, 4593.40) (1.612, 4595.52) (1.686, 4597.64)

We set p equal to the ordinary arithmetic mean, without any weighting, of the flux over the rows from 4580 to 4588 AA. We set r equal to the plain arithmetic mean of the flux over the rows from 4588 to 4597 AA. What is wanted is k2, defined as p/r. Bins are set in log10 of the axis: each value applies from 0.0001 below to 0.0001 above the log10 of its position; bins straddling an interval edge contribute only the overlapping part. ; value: 0.98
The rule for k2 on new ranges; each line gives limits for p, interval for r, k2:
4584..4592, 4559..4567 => 1.01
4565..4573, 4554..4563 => 1.06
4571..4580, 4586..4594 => 1.01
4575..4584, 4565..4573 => 0.93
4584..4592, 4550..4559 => 1.03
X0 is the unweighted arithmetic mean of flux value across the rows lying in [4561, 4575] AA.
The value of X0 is 1.77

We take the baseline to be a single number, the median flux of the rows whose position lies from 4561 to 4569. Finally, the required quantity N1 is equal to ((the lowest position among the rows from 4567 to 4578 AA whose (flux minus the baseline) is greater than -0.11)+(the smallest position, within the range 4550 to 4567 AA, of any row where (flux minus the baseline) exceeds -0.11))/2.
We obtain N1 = 4559.7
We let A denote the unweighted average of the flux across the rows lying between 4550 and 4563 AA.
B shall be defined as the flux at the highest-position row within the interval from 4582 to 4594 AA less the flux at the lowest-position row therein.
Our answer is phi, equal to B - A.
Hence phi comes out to -1.52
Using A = 1.75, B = 0.23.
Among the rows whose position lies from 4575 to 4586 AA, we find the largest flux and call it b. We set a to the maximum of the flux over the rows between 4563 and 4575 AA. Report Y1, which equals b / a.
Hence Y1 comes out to 0.98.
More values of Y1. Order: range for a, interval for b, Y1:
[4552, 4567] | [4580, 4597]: 1.04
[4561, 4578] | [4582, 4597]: 0.98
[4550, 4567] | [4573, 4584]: 0.99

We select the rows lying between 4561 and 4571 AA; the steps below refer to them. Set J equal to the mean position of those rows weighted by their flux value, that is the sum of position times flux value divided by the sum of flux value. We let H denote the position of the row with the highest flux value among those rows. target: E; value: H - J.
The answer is 4.1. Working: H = 4570.19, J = 4566.1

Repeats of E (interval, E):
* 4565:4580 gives -2.1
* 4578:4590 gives 1.0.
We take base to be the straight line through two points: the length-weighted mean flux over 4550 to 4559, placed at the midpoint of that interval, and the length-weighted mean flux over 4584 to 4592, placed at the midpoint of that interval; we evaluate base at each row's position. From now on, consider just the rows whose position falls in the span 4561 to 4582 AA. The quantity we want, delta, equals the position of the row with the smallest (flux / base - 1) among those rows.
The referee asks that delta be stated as 4572.30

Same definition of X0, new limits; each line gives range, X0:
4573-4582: 1.74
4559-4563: 1.78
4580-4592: 1.71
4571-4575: 1.68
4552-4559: 1.72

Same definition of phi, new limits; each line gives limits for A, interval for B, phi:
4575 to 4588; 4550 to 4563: -1.84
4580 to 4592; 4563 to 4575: -1.84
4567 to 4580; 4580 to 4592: -1.62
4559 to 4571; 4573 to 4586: -1.56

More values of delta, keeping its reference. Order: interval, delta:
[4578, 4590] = 4582.84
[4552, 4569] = 4555.48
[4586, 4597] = 4595.52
